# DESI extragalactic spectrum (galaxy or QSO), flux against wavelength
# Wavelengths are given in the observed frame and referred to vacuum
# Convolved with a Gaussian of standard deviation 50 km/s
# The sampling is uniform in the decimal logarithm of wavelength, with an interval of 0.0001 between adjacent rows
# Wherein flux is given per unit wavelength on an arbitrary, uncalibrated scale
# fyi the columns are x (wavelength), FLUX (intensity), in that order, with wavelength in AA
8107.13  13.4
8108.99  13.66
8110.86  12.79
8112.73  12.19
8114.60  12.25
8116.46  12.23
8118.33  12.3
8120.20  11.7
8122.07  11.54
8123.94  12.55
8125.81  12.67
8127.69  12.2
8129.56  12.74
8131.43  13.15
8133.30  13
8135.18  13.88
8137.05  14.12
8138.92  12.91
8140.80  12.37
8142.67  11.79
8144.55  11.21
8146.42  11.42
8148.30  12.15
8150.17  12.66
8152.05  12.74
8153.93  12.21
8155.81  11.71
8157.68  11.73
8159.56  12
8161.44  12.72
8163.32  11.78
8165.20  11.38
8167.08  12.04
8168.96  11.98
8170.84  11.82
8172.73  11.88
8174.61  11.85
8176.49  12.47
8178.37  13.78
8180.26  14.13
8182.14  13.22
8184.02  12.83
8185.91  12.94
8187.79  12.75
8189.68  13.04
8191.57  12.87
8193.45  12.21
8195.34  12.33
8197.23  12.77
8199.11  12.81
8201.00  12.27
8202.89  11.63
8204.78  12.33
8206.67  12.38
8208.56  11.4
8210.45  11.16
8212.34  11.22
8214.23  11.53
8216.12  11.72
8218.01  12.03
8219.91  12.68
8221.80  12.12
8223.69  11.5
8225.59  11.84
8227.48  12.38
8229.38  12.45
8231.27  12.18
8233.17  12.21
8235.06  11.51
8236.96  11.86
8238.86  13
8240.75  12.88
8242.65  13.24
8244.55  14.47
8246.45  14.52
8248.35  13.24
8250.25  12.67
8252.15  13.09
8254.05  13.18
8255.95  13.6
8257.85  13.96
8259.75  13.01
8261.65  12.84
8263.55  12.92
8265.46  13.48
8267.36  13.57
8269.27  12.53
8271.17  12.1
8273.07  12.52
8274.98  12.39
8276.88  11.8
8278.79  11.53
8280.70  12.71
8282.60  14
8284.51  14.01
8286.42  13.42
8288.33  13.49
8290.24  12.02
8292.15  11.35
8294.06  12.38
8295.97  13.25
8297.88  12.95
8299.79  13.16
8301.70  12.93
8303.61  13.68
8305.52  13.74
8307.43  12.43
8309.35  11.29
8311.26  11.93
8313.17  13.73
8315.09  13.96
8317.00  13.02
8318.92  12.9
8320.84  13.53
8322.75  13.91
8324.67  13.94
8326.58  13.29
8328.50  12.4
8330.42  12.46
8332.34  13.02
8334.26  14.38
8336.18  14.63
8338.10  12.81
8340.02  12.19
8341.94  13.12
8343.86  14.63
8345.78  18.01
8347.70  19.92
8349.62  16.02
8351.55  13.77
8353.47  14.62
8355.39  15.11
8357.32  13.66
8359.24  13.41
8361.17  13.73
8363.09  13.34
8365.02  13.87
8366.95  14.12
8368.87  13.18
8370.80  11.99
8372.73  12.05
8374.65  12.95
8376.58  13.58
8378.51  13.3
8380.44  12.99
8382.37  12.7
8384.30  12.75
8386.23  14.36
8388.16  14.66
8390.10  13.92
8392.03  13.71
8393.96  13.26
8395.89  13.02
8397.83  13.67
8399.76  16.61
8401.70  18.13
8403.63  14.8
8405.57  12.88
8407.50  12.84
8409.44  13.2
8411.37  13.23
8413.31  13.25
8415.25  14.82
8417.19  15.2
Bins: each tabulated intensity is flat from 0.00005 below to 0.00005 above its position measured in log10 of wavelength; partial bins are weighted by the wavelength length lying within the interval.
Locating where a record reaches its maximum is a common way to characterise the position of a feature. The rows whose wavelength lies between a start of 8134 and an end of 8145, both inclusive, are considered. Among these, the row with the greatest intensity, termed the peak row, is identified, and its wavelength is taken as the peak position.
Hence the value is 8137.05 AA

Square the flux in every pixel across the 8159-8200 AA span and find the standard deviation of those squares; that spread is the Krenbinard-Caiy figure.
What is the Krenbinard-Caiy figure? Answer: 17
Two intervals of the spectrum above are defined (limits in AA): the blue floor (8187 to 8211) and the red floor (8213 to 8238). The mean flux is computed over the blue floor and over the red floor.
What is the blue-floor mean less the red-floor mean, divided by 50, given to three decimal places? 0.006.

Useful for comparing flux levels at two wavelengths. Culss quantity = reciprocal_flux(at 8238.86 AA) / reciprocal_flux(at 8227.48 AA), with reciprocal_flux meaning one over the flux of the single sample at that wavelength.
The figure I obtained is 0.95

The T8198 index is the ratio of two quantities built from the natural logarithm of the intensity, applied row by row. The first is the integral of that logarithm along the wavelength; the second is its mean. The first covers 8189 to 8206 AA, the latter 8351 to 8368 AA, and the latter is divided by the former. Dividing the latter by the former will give 0.0615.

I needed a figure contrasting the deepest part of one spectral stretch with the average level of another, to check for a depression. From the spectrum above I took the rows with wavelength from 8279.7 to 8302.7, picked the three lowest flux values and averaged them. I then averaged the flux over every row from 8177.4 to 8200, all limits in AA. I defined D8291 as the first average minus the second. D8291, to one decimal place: -1.1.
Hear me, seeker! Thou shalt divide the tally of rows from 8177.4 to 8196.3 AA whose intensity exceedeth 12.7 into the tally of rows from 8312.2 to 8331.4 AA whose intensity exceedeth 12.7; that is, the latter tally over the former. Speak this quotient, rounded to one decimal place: 1.0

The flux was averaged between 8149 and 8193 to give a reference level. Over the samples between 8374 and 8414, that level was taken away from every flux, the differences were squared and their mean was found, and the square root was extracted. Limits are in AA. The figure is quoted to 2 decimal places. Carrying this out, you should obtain 1.88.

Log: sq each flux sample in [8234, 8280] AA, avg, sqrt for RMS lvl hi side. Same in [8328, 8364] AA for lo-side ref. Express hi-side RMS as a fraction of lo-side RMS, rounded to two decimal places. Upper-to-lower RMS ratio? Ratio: 0.90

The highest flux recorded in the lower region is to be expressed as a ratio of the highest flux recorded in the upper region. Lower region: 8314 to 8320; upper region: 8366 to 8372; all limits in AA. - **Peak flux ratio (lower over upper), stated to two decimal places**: 0.99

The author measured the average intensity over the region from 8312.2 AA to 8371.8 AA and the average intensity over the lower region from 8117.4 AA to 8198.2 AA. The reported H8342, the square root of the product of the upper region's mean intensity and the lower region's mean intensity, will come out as 13.2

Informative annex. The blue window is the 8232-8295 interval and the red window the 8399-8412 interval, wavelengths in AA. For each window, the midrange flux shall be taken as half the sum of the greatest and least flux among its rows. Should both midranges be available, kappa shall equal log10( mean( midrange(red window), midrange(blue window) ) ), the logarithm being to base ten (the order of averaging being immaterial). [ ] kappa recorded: 1.15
